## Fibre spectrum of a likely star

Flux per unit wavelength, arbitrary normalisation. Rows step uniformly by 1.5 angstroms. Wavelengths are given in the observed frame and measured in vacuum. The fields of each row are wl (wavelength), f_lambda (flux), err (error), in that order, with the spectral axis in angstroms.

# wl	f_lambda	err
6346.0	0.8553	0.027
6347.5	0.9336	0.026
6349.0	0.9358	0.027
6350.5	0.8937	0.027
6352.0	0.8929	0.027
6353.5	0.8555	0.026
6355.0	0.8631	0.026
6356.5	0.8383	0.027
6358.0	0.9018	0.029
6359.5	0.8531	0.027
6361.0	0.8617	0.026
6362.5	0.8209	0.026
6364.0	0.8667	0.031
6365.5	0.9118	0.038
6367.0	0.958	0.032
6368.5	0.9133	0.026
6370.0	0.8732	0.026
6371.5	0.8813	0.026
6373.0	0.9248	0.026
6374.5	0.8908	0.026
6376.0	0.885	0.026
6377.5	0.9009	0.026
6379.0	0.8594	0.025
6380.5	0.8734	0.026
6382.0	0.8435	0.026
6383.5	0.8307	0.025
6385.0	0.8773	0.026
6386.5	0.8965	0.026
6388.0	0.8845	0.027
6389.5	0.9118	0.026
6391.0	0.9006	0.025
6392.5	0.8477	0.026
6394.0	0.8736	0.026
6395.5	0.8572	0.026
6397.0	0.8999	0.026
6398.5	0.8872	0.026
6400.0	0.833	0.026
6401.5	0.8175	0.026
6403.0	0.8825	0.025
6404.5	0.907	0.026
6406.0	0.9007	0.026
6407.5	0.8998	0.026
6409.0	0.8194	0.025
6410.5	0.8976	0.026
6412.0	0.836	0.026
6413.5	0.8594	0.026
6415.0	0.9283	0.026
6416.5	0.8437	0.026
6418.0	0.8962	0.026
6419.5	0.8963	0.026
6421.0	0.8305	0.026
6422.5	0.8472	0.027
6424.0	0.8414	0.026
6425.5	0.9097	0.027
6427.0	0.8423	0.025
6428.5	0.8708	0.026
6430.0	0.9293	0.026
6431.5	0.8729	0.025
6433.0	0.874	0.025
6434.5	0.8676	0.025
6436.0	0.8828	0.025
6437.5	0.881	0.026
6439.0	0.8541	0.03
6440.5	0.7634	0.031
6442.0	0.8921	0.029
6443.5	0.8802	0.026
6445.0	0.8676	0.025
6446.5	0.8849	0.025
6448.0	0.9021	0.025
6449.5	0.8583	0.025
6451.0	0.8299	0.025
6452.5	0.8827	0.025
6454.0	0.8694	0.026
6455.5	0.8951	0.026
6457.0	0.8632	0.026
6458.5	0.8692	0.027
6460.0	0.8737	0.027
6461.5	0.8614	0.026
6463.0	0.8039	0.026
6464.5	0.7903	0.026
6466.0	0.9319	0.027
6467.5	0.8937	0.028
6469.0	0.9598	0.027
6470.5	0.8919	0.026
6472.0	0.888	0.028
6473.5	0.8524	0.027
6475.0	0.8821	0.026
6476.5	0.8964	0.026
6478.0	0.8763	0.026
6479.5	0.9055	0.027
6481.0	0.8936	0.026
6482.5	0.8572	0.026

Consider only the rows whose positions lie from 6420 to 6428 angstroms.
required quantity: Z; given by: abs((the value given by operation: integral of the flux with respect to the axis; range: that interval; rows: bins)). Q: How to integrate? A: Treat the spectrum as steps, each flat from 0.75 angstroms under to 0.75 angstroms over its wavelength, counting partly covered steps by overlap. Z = 6.85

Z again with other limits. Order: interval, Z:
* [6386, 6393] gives 6.23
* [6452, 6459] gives 6.13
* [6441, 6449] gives 7.05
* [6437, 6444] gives 5.97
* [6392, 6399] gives 6.11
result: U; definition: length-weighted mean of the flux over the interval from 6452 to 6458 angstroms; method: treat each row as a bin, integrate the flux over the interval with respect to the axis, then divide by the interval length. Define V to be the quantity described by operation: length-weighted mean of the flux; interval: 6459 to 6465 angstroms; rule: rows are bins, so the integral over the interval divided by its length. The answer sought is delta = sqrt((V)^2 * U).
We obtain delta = 0.78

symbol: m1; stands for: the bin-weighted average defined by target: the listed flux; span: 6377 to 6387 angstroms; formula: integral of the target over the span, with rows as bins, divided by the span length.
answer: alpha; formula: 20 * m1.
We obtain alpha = 17.3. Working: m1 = 0.867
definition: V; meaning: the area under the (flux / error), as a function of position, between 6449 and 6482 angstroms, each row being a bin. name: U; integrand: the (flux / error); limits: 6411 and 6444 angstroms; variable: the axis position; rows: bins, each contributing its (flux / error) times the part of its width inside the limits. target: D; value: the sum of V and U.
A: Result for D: 2188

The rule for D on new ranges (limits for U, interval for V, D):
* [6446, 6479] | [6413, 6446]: 2197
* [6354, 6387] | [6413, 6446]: 2168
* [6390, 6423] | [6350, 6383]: 2182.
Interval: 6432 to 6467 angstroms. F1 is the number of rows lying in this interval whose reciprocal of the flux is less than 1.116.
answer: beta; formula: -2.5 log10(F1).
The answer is -0.75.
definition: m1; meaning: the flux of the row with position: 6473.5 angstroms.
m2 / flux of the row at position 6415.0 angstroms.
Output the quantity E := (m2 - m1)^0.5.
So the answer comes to 0.28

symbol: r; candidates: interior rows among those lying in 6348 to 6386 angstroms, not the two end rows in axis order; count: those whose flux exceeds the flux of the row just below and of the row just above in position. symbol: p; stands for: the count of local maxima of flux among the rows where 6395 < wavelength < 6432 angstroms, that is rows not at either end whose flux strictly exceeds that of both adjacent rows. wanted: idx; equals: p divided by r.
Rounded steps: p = 8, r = 7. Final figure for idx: 1.14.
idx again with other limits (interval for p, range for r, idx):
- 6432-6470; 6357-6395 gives 1.00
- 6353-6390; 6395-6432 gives 1.00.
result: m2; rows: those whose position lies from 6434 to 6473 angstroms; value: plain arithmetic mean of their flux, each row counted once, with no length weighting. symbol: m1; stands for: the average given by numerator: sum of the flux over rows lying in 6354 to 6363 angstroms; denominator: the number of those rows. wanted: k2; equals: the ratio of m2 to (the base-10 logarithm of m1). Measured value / -12.9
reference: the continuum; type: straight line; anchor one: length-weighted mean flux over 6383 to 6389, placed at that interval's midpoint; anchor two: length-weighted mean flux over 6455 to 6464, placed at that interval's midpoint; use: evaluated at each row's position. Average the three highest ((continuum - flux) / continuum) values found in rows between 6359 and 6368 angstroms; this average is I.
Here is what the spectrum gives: 0.041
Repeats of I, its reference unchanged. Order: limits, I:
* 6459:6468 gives 0.045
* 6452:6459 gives -0.010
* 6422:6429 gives 0.026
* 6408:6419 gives 0.042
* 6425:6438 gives 0.006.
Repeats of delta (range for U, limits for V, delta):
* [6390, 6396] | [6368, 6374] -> 0.84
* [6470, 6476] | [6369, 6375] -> 0.84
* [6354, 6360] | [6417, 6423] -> 0.81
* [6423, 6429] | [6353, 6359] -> 0.80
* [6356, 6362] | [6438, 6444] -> 0.79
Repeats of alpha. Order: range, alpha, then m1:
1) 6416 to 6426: 17.3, 0.866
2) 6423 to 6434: 17.5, 0.876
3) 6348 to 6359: 17.7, 0.883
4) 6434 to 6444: 17.2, 0.859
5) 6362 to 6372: 17.8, 0.891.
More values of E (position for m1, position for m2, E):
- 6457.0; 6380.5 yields 0.10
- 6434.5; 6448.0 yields 0.19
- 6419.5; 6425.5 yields 0.12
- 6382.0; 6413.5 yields 0.13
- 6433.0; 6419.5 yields 0.15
